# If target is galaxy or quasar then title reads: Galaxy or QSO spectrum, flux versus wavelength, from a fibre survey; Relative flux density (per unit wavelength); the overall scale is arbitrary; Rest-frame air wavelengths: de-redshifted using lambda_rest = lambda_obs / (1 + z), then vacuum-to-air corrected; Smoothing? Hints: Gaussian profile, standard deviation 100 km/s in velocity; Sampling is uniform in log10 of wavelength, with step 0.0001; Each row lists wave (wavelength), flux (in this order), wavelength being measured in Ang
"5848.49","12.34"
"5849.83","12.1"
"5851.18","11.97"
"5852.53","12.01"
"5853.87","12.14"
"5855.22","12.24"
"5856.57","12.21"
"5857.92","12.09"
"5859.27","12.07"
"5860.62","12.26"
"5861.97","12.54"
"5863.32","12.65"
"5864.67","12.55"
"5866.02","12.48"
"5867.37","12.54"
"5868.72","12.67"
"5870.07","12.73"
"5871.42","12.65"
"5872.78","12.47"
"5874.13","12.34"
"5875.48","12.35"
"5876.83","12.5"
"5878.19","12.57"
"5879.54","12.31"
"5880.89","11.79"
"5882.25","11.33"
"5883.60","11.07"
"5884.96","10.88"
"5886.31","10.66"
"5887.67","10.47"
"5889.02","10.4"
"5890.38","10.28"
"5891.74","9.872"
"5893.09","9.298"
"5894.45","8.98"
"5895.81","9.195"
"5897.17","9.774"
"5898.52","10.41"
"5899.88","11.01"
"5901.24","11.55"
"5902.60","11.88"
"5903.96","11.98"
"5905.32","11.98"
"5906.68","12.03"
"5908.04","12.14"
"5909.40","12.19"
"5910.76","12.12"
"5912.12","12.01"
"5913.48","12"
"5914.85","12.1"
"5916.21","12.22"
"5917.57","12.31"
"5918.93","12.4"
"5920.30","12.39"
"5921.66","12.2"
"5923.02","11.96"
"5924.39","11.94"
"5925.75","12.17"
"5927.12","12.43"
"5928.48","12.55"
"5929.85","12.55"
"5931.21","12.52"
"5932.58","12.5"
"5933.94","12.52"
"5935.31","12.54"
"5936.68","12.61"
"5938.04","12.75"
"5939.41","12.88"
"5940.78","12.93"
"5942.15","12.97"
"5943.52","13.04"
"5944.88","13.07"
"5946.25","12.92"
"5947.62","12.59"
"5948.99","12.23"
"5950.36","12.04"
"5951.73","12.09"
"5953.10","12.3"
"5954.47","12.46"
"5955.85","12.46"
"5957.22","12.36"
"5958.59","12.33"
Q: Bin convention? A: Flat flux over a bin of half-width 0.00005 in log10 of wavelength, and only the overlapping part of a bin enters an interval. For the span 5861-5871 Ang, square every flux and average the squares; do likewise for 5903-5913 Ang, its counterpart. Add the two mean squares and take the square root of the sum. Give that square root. 17.4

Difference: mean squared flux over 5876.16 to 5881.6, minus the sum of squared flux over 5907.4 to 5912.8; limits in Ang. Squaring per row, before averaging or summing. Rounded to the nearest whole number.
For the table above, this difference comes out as -436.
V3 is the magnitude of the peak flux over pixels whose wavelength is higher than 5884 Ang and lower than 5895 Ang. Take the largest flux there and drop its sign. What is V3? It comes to 10.9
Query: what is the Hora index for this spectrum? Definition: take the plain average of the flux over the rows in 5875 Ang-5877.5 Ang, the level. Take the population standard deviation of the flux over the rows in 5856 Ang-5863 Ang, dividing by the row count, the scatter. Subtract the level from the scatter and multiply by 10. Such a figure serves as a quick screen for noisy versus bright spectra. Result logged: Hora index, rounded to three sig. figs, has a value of -123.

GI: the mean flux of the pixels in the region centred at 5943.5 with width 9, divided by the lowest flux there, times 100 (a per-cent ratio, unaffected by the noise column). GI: 103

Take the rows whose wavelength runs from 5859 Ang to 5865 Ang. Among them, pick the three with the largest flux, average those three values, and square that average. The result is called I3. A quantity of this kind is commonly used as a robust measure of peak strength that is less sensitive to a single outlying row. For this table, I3 158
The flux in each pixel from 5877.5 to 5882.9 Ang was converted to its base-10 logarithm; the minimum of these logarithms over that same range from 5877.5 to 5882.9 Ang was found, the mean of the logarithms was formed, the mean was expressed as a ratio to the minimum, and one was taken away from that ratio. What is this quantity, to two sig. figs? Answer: 0.023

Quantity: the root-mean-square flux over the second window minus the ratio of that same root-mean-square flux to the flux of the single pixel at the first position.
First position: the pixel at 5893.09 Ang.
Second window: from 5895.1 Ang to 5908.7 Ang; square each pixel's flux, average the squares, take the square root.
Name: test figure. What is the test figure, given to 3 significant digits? 10.0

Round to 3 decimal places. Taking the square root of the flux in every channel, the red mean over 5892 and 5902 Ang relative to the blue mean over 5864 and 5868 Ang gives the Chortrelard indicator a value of 0.894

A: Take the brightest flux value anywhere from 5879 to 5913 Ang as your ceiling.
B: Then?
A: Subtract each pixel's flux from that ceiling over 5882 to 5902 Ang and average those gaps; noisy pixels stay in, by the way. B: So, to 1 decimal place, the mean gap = 2.0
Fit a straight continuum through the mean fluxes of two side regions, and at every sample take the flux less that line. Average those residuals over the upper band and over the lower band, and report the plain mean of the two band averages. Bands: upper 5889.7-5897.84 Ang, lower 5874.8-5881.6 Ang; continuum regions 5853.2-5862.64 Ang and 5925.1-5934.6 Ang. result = -1.4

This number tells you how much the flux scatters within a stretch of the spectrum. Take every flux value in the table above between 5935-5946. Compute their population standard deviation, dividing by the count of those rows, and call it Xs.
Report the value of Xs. 0.18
